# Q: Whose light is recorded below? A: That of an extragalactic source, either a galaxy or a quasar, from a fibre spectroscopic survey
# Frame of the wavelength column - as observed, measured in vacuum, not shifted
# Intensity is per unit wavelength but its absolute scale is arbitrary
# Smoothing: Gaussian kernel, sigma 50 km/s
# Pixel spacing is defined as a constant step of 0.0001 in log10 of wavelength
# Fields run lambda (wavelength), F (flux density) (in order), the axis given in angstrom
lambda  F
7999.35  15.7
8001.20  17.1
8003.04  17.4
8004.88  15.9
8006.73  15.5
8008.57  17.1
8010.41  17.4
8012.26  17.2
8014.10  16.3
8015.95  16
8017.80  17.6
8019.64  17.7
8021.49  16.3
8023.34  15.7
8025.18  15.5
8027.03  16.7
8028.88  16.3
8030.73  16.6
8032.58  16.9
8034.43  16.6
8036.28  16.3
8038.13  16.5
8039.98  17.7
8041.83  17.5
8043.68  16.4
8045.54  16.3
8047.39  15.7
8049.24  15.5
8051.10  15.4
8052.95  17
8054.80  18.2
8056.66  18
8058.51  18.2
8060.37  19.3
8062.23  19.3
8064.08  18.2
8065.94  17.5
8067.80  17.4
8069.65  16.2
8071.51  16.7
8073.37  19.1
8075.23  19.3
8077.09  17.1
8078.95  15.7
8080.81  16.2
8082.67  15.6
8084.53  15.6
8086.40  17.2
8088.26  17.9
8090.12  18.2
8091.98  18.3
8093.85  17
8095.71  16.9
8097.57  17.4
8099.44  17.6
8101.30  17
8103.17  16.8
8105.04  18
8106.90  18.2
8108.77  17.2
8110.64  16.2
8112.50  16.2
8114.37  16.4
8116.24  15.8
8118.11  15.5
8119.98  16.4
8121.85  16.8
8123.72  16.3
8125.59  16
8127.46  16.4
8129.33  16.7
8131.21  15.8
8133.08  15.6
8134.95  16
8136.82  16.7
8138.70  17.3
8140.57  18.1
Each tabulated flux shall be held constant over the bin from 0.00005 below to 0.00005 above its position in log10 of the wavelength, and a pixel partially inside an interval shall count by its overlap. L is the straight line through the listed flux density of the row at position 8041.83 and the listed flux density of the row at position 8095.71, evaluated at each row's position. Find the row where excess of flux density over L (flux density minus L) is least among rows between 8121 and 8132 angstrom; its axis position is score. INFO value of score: 8131.21 angstrom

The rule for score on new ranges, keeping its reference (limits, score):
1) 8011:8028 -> 8025.18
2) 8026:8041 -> 8028.88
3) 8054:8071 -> 8069.65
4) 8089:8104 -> 8103.17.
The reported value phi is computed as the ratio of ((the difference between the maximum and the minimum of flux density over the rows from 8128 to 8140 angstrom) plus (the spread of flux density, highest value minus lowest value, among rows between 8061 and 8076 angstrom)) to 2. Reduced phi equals 2.4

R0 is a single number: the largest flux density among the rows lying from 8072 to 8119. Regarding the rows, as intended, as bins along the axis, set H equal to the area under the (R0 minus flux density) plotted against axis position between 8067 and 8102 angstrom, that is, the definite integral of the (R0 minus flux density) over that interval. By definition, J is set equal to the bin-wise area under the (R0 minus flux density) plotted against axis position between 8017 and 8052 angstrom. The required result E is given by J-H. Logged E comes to 24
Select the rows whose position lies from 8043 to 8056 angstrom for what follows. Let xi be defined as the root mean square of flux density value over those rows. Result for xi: 16.4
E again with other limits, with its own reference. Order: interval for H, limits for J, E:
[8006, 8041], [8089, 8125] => -9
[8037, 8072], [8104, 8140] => 27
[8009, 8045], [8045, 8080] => -27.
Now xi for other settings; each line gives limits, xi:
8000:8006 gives 16.8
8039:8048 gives 16.7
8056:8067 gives 18.4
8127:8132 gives 16.3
